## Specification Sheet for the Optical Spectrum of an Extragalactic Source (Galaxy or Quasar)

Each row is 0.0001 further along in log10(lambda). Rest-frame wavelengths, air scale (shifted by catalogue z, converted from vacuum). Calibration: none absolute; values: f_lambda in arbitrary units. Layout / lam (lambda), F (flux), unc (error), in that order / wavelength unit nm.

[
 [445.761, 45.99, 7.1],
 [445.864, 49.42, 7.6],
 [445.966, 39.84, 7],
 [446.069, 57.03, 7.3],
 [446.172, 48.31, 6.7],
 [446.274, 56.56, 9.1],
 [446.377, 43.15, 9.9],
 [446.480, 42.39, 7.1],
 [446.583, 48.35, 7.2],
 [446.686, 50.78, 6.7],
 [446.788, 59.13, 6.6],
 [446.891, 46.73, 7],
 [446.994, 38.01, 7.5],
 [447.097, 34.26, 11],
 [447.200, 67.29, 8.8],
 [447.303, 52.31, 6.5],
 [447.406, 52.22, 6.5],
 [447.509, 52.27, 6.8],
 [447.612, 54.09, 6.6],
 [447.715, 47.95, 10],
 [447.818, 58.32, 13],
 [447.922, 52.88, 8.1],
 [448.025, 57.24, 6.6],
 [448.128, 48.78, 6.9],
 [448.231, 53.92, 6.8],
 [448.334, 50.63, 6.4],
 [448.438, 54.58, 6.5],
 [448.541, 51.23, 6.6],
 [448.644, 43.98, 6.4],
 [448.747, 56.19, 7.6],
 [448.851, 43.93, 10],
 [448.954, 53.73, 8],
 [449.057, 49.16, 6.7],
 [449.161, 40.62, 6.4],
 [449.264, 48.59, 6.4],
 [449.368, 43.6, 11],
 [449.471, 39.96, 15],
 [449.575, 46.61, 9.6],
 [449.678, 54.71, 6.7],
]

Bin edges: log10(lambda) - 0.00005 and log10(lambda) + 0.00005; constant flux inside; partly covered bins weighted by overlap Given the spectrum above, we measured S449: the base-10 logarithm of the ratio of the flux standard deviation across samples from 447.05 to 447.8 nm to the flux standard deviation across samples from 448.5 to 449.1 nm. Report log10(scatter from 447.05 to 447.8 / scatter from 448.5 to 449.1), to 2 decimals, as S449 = 0.29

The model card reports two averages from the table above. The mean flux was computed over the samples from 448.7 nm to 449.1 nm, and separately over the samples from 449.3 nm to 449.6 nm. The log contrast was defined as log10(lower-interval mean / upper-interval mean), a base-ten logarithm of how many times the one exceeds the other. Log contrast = 0.07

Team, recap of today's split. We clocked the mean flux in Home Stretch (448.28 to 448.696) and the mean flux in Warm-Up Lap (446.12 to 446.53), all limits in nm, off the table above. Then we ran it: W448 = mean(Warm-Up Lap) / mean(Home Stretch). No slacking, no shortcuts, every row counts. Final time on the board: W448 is 0.95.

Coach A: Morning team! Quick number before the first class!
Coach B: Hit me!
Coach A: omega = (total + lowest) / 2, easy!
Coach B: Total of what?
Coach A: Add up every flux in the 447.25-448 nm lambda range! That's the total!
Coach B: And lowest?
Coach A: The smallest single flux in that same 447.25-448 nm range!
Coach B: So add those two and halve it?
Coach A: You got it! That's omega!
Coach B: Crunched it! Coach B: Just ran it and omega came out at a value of 209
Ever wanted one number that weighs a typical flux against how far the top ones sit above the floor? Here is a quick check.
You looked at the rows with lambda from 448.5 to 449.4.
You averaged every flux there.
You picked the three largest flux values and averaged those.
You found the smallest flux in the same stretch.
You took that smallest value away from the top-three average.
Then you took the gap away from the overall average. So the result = 35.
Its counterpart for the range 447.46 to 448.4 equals 44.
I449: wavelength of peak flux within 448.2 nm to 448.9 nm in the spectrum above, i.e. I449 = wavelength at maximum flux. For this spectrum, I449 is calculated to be 448.747 nm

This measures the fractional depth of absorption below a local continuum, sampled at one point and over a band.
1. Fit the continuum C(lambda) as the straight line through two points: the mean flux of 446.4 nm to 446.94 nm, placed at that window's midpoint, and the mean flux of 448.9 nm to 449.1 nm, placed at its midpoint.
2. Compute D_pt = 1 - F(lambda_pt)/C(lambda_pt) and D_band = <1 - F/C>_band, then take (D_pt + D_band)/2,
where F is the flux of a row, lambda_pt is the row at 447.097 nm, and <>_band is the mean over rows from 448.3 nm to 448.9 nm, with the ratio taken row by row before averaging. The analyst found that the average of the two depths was 0.17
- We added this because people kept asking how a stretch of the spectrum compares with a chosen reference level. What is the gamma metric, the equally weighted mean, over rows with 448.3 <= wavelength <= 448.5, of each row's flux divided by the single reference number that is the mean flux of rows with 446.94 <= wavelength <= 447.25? 1.13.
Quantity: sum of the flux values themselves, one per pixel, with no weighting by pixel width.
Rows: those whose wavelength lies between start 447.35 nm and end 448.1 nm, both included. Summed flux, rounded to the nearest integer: 375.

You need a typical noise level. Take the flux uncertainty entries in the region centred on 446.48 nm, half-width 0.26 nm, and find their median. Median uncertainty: 7.20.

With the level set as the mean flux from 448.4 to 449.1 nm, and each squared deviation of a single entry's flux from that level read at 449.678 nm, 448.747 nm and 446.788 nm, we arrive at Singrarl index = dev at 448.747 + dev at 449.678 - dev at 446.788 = -24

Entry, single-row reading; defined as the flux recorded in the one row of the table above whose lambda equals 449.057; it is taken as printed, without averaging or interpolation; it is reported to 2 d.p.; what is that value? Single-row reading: 49.16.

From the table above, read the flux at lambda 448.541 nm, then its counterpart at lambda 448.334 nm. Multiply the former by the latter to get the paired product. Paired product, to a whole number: 2594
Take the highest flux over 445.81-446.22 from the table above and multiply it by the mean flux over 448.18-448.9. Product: 2888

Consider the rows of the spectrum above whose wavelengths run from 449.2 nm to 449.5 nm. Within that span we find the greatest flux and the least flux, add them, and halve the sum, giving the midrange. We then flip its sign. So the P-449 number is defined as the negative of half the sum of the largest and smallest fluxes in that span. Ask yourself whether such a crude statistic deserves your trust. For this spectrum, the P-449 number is -44.3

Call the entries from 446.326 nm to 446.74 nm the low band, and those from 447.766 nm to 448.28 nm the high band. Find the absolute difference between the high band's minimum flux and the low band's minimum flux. 6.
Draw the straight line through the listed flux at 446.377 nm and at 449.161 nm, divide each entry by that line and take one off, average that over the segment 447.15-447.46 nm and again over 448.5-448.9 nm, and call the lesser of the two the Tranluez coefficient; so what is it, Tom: 0.19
